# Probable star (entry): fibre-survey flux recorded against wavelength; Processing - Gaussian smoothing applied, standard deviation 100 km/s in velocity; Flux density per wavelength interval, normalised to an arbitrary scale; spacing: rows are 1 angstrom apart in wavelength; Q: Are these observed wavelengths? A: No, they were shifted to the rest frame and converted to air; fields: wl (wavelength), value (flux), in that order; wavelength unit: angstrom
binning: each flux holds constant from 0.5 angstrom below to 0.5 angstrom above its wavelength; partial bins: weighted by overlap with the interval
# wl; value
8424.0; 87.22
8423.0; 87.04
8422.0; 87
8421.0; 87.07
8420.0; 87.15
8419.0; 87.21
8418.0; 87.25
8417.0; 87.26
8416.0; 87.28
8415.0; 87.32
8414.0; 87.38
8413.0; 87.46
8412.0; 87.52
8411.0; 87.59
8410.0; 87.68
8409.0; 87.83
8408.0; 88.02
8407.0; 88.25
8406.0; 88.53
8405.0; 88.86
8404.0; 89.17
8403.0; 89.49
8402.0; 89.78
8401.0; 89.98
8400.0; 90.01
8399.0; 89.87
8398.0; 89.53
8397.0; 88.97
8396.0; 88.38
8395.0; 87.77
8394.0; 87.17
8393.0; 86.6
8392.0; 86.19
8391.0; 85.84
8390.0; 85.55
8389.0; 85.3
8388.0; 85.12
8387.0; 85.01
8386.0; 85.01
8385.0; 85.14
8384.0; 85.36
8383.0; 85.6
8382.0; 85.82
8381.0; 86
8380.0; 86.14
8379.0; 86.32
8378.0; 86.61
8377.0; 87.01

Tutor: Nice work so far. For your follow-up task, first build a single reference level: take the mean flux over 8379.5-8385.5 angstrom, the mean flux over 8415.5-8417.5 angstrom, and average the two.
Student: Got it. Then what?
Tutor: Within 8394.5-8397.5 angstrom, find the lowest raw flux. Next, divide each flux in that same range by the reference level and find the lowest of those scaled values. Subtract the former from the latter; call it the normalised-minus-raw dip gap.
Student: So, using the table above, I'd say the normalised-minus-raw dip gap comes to -86.8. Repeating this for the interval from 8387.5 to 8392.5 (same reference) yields -84.1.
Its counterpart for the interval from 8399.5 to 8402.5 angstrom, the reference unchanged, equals -88.7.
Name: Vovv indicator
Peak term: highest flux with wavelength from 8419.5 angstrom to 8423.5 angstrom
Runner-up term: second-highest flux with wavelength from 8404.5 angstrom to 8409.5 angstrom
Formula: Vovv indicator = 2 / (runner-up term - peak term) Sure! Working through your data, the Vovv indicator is 1.4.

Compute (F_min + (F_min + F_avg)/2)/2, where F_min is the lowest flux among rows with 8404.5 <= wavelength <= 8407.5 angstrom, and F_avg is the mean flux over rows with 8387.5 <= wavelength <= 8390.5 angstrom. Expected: 87.5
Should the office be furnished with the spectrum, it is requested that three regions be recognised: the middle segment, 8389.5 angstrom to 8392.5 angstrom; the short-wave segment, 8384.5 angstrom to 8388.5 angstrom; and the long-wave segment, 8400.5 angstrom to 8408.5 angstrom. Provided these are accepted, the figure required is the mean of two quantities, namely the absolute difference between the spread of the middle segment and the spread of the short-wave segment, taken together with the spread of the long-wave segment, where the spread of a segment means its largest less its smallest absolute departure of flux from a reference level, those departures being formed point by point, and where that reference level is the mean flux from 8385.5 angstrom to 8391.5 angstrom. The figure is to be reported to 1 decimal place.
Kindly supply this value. 1.2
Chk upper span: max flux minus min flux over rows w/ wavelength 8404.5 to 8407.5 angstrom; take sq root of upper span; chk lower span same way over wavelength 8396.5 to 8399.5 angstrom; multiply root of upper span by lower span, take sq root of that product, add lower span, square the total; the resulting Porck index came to 3.0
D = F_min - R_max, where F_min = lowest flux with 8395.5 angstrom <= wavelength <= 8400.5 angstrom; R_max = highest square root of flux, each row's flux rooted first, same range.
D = 79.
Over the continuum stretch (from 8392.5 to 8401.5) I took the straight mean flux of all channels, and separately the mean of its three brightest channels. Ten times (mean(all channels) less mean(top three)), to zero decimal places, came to -13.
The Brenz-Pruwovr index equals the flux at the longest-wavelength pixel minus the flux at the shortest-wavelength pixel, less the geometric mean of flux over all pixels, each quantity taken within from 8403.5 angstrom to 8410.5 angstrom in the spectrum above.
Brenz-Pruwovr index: -90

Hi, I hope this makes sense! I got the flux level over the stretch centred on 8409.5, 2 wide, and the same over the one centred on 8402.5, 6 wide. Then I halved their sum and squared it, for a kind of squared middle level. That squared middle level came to 7859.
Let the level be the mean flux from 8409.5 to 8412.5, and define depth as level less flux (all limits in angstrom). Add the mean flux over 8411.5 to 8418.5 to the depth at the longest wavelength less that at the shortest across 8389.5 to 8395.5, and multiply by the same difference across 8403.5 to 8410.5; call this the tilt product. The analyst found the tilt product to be 127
